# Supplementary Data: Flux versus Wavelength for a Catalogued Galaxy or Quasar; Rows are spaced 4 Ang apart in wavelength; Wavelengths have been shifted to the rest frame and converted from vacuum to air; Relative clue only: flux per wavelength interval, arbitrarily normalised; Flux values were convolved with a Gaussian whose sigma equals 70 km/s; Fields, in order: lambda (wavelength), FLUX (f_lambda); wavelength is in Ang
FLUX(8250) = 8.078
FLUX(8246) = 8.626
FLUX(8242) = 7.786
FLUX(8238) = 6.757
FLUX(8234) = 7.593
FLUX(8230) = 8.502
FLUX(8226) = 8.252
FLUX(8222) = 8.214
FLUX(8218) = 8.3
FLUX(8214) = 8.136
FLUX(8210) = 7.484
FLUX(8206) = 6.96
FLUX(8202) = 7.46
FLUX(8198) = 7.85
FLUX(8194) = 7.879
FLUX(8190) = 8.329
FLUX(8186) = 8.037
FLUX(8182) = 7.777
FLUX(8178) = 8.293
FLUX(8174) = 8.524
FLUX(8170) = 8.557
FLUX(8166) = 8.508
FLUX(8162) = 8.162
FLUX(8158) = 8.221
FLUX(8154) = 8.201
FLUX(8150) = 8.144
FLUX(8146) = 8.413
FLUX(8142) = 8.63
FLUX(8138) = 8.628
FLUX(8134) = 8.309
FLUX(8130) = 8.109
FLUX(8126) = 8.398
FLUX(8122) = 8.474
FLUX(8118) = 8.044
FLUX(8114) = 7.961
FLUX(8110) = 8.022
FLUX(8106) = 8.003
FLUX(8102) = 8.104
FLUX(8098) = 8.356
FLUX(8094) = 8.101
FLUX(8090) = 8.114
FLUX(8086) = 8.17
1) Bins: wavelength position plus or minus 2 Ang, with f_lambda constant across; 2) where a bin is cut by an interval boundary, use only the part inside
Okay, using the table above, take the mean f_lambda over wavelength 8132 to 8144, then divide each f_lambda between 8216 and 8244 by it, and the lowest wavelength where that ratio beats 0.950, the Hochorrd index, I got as 8218 Ang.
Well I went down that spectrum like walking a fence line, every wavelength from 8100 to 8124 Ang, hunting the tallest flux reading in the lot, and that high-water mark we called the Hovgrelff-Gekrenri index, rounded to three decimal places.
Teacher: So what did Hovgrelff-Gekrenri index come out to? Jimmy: 8.474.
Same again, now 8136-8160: 8.630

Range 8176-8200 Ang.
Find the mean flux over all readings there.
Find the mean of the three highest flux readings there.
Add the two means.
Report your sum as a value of 16.2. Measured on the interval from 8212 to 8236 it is 16.5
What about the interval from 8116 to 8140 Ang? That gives 16.8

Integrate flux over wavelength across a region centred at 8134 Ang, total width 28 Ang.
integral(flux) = 236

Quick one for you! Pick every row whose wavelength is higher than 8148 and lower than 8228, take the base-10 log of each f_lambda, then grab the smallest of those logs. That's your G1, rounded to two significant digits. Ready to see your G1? 0.84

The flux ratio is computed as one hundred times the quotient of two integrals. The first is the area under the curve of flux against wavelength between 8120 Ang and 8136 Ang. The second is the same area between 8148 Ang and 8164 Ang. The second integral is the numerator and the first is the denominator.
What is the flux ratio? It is 98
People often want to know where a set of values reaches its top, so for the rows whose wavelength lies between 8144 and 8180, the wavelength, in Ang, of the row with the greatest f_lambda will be 8170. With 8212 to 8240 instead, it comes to 8230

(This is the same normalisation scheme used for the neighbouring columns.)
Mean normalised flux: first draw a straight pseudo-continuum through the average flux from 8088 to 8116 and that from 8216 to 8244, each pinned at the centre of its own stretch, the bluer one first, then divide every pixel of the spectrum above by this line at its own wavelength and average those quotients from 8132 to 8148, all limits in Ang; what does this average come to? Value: 1.056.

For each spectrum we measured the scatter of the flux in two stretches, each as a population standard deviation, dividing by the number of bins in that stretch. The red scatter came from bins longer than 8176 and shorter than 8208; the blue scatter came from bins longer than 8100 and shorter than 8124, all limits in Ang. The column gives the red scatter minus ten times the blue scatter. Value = -1.30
